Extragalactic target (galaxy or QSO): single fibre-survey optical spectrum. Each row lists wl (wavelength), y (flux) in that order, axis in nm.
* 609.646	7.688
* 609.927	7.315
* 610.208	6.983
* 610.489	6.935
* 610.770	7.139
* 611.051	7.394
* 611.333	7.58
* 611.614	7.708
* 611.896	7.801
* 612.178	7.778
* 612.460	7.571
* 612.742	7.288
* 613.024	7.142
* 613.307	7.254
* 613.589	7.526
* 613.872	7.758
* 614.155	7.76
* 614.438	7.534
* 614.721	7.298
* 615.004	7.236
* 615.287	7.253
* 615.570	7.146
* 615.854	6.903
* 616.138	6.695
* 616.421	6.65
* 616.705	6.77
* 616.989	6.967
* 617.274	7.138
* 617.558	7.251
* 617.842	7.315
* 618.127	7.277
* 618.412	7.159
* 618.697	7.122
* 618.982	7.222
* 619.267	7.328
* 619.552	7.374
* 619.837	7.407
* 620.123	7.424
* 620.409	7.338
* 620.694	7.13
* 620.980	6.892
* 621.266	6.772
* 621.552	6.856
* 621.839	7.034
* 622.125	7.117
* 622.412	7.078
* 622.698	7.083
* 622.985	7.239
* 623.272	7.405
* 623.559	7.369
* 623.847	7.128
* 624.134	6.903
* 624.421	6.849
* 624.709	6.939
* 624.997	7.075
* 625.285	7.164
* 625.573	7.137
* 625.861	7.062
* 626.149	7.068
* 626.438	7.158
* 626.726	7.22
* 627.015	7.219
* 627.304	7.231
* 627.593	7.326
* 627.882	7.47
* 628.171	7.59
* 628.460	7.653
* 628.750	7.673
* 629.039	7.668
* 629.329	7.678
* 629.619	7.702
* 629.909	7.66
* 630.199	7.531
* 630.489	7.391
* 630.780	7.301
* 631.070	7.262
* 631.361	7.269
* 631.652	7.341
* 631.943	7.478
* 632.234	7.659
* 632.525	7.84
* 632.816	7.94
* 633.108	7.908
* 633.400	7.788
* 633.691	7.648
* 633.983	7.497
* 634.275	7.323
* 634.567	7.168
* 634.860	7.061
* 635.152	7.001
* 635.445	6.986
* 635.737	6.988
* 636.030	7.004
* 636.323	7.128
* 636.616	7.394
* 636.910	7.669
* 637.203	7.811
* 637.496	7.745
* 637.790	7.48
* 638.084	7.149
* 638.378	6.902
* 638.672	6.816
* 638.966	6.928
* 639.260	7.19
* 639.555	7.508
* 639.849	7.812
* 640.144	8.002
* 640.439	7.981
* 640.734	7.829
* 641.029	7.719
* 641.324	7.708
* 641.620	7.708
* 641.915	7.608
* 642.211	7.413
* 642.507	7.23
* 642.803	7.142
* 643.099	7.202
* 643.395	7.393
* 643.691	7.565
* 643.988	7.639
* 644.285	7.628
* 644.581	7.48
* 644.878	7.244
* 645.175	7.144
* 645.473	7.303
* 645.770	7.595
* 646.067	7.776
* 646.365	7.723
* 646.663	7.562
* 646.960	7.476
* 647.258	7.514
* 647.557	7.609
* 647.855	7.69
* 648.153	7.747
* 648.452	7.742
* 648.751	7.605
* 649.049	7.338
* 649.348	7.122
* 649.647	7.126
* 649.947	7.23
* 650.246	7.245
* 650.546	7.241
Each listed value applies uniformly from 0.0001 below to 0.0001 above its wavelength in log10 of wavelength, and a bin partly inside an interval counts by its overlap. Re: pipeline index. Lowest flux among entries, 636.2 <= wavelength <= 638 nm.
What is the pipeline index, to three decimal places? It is 7.128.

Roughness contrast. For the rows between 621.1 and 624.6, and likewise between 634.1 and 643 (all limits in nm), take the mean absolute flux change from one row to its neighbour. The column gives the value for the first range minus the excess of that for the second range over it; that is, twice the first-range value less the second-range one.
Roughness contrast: 0.09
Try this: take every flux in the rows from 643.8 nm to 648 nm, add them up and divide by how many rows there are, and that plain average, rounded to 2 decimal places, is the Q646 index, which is 7.53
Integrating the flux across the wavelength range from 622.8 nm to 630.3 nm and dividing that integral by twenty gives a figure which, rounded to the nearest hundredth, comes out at 2.74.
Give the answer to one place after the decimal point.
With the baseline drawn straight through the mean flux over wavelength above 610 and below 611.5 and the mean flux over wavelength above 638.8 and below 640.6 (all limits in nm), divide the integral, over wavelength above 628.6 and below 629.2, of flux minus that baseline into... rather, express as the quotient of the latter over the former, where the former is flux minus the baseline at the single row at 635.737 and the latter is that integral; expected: -0.3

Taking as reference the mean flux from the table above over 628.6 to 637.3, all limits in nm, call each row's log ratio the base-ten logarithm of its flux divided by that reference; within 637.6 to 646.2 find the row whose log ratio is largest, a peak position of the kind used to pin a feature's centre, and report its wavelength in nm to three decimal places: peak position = 640.144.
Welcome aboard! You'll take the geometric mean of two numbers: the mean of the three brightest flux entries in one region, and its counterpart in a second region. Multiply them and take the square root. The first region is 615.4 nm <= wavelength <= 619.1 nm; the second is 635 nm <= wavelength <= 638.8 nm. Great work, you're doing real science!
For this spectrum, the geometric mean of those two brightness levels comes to 7.51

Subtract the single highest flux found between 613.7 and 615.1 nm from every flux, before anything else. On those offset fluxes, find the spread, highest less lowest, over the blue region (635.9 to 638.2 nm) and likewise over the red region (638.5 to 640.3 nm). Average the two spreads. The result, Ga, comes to 1.0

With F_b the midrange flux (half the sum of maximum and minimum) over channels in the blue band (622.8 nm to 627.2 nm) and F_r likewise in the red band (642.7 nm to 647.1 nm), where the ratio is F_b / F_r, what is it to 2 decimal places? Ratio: 0.96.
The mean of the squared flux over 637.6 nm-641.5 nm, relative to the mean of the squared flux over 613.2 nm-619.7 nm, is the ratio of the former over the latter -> 1.07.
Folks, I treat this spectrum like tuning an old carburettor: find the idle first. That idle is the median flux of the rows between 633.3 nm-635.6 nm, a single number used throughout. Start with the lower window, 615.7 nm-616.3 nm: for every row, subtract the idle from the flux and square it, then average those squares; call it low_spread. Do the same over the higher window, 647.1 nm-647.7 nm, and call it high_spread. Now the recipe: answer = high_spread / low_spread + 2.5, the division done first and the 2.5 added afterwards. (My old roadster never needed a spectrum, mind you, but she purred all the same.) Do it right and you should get 3.0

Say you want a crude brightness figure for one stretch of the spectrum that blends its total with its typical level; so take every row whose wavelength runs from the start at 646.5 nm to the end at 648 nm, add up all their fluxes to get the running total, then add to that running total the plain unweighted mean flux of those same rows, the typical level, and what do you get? 45.4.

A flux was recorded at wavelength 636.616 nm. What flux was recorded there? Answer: 7.394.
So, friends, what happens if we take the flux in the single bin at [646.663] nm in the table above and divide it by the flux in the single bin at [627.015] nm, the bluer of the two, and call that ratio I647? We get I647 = 1.05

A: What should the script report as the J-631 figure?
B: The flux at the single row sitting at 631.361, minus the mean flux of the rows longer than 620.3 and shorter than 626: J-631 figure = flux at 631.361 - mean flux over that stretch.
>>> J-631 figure 0.2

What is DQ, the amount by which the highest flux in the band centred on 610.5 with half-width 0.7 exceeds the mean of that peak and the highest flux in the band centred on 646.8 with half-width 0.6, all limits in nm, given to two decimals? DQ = -0.16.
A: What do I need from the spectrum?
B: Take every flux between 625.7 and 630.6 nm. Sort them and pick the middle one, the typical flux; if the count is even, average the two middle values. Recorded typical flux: 7.5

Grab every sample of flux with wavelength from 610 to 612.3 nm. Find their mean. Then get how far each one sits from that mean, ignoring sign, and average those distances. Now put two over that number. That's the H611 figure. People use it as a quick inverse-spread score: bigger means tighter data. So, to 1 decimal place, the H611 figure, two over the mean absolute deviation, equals 6.6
